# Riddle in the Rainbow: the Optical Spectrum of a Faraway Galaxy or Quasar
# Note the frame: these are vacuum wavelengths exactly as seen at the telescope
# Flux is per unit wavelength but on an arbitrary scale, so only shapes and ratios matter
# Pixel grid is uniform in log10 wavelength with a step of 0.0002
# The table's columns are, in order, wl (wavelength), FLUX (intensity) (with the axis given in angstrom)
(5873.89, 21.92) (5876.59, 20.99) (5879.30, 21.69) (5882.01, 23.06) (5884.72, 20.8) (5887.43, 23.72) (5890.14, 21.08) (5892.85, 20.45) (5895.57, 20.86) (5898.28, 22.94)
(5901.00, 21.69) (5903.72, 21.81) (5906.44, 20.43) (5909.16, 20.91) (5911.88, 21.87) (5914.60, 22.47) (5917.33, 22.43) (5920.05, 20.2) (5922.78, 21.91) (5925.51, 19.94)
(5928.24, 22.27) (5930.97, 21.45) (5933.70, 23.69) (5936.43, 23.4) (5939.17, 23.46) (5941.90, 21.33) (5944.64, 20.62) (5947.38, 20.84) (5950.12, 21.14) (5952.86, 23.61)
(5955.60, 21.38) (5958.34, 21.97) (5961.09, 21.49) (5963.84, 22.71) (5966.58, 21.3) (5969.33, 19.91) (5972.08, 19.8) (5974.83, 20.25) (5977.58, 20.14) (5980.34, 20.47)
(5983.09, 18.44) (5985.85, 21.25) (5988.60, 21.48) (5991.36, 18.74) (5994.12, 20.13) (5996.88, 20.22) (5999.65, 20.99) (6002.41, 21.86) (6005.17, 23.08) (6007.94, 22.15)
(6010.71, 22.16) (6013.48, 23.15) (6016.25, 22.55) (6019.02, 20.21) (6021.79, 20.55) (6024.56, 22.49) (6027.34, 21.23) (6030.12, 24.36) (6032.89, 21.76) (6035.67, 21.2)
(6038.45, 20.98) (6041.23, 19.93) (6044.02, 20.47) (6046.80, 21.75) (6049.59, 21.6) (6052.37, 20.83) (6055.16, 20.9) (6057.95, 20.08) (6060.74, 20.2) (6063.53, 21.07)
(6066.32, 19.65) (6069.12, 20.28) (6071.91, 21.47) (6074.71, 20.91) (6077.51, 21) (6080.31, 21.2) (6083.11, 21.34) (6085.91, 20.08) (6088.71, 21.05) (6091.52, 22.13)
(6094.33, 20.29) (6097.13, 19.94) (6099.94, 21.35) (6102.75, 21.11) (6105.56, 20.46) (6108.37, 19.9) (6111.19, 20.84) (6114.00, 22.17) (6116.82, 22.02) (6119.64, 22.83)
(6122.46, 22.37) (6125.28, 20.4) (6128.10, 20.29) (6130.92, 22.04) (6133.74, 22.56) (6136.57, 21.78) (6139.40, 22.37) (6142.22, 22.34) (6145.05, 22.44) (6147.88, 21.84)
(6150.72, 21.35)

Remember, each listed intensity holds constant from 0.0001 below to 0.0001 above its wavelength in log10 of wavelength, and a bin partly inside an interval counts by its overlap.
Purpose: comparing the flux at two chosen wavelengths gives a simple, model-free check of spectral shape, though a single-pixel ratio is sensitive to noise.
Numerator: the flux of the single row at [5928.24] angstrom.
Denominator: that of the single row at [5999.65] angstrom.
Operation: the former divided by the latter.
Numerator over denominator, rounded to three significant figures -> 1.06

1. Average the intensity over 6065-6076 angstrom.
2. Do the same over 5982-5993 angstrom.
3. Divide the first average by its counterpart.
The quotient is 1.03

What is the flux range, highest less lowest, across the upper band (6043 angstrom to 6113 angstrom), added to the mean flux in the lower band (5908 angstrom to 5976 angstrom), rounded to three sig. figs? 24.1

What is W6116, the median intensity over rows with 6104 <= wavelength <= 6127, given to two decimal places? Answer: 21.43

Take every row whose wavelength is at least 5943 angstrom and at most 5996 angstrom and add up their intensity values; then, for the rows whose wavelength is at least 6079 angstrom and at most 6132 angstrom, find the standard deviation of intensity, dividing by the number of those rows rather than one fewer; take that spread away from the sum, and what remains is 395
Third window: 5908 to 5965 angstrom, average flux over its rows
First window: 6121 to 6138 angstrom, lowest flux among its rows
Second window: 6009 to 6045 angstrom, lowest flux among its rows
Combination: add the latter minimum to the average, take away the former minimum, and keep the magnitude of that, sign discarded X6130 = 21.5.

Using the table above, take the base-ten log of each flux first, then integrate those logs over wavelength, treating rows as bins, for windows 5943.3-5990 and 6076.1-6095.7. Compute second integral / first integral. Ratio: 0.42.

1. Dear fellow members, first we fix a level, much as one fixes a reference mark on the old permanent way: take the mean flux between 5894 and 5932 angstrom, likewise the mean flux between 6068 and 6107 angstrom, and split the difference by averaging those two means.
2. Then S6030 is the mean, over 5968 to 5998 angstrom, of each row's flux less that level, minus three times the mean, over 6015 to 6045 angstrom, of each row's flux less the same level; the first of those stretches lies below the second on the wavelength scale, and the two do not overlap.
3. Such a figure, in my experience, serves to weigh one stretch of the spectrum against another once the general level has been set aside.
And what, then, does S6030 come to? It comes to -2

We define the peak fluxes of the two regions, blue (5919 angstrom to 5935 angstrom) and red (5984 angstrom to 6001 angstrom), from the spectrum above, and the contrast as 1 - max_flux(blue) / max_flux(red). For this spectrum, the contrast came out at -0.10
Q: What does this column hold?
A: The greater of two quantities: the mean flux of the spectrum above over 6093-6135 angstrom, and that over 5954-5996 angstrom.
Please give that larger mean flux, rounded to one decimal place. 21.2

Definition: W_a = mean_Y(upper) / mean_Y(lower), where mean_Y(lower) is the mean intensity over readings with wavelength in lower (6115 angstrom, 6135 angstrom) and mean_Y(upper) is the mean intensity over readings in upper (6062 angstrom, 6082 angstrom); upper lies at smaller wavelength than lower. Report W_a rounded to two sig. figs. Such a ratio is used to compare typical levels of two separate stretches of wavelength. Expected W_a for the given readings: 0.95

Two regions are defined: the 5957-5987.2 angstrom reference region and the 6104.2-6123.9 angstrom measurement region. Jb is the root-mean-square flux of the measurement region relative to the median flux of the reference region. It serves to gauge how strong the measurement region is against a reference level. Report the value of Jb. 1.05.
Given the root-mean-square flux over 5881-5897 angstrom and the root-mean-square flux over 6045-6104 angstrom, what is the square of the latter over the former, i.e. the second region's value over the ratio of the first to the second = 20.1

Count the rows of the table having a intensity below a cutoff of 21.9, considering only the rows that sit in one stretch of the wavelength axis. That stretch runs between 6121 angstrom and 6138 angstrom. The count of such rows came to 3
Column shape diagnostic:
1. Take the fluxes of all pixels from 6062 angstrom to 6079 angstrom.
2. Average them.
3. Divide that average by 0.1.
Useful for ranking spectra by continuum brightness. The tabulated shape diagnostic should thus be 207.3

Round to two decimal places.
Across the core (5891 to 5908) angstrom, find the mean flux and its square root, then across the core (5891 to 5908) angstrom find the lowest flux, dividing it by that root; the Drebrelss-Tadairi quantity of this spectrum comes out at 4.42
